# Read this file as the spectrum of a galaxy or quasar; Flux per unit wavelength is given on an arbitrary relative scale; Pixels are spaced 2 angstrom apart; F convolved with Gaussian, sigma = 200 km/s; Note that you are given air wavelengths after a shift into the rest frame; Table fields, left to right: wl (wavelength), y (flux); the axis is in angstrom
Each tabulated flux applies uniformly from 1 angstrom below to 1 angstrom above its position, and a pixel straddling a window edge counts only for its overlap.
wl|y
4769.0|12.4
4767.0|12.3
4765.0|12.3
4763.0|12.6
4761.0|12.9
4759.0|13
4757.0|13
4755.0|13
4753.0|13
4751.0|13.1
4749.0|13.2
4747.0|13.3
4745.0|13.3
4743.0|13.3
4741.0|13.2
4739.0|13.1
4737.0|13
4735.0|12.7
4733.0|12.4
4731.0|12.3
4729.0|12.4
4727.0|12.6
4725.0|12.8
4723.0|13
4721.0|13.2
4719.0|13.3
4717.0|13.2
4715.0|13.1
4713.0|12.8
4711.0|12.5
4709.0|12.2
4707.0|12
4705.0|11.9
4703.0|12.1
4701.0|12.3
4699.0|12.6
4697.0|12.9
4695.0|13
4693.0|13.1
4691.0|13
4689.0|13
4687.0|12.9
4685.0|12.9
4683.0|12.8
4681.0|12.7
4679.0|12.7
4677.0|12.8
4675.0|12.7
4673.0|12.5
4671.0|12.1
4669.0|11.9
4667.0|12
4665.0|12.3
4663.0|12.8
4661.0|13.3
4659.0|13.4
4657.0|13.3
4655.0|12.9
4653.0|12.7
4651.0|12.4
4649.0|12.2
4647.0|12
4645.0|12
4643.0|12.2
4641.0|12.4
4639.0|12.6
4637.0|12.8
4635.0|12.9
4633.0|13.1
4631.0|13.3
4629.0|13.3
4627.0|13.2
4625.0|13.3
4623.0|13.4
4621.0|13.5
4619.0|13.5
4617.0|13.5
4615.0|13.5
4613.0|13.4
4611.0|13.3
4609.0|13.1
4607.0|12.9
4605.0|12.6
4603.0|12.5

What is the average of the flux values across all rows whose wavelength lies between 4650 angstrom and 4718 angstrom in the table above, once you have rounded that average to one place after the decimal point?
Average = 12.7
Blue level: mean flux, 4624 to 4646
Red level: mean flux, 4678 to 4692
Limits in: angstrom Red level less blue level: 0.03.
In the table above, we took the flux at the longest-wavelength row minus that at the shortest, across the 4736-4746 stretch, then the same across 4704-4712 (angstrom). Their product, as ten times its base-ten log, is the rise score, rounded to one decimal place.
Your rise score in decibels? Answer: -7.4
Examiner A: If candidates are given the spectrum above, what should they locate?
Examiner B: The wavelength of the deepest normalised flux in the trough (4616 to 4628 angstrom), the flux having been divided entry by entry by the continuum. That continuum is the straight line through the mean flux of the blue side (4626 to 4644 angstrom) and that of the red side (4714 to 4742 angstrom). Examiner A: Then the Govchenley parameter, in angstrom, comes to 4627.0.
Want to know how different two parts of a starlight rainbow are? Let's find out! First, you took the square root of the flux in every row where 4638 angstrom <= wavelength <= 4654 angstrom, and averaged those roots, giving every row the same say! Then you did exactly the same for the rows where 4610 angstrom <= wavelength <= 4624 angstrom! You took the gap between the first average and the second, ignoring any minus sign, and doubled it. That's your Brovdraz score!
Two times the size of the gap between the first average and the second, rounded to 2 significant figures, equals 0.32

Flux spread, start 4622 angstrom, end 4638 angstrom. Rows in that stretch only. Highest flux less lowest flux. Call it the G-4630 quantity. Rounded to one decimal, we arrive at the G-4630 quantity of 0.6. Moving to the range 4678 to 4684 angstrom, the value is 0.1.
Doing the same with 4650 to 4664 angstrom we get 1.0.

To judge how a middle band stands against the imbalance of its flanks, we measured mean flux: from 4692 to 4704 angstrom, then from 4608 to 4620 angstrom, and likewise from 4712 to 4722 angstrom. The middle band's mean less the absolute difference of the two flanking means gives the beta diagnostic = 12.40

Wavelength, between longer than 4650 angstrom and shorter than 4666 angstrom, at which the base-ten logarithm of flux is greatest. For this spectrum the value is 4659.0 angstrom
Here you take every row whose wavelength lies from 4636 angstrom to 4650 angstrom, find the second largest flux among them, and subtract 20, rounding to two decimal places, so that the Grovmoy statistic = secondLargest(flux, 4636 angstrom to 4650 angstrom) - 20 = -7.40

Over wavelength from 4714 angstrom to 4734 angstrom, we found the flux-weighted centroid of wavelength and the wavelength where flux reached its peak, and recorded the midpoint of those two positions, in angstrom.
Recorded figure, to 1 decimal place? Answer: 4721.4 angstrom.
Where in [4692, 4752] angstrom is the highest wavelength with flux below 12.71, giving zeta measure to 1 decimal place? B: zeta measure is 4735.0 angstrom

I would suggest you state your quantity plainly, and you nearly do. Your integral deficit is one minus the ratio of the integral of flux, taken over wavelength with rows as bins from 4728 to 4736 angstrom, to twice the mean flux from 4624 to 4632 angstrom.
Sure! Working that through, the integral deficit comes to -2.75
